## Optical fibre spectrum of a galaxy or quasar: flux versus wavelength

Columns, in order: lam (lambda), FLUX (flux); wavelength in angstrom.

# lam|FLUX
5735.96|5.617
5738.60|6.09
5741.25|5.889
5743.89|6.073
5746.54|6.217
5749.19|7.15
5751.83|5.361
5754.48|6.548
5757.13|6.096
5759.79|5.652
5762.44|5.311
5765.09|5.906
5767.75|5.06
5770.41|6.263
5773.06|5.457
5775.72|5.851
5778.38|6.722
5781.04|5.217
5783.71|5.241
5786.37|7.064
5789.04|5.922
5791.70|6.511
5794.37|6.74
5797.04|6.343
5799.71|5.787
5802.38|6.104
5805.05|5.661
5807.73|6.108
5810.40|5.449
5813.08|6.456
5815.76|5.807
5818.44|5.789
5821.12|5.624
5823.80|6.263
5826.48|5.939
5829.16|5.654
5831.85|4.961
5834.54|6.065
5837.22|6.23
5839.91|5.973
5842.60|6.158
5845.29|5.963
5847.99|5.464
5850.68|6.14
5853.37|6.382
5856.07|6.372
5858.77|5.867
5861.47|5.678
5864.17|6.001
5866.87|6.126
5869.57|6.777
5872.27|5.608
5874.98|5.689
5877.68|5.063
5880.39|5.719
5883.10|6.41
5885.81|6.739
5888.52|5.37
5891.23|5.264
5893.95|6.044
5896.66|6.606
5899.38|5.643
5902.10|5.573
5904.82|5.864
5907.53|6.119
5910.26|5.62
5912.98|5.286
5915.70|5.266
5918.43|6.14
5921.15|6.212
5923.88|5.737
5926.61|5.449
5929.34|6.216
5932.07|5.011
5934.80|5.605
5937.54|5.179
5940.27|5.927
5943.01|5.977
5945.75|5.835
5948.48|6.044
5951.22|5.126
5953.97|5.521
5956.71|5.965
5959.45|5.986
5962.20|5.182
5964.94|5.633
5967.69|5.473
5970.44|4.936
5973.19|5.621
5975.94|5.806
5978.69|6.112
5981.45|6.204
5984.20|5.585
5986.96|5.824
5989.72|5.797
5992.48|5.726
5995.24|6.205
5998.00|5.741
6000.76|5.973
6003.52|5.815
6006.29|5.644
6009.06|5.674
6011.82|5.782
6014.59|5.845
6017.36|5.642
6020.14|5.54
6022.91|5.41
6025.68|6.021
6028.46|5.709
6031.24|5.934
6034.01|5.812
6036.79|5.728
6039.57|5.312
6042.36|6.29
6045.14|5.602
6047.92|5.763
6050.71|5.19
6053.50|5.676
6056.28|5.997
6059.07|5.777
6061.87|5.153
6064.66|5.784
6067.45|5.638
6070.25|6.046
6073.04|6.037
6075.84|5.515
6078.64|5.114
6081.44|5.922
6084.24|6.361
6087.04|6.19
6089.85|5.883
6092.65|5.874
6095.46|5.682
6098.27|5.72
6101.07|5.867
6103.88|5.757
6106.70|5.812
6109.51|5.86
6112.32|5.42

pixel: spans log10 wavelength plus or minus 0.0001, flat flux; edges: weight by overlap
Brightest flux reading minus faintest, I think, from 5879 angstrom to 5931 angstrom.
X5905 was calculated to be 1.5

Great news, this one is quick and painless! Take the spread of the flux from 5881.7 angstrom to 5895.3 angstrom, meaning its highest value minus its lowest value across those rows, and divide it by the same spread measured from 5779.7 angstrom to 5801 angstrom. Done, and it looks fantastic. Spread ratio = 0.80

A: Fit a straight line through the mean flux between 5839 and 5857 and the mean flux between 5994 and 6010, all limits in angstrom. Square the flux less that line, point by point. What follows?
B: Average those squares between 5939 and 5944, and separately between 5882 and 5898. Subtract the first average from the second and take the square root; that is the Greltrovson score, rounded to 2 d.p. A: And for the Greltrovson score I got 0.58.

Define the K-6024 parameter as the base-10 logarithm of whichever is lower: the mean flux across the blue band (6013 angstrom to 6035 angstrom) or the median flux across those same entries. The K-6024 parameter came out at 0.759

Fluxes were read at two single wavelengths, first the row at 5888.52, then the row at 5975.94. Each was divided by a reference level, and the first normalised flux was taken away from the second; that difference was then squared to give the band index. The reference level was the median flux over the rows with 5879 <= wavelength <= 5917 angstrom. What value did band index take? 0.0059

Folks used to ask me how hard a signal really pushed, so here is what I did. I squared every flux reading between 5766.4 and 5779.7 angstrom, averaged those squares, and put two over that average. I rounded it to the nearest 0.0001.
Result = 0.0575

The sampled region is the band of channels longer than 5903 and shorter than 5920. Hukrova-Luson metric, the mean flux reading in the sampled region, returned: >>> 5.72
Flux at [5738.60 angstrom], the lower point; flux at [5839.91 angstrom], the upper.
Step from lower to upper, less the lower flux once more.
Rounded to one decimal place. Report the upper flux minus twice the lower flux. -6.2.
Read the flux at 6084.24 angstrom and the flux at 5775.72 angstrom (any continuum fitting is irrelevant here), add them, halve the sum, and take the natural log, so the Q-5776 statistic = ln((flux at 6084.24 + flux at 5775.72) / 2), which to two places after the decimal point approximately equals 1.81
